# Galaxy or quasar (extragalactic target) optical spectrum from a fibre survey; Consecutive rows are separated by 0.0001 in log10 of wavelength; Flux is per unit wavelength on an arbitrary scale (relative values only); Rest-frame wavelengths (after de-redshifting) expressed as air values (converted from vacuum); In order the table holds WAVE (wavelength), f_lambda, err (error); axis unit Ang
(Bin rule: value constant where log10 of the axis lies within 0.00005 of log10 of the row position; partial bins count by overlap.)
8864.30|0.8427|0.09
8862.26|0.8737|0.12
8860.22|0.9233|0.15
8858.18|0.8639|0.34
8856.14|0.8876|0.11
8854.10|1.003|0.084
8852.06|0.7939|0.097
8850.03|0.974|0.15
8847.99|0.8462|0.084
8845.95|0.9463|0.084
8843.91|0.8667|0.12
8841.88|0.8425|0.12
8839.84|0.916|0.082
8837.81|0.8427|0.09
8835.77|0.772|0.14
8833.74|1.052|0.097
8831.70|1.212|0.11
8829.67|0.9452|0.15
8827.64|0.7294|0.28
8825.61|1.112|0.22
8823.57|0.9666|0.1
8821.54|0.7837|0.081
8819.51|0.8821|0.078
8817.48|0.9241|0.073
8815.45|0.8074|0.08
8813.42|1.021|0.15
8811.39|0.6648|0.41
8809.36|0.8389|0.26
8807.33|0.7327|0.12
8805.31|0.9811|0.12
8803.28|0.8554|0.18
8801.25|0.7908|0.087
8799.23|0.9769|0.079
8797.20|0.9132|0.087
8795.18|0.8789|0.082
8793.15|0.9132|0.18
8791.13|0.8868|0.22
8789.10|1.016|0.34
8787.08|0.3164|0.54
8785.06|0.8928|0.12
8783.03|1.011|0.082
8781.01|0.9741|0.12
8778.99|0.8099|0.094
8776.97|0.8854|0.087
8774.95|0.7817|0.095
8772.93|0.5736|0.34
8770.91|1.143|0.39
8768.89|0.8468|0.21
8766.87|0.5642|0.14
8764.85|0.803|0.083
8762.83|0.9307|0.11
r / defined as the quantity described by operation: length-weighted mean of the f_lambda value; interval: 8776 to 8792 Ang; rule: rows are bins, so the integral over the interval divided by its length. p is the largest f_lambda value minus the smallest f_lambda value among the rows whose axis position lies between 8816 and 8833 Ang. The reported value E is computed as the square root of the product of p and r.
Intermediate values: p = 0.48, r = 0.85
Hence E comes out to 0.64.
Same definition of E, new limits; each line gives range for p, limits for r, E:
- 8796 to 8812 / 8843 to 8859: 0.53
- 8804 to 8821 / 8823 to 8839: 0.58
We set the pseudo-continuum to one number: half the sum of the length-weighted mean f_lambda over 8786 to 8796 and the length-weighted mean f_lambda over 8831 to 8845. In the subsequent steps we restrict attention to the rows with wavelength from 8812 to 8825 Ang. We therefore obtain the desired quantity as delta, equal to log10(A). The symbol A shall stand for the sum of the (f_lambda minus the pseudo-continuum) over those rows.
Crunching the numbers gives -0.67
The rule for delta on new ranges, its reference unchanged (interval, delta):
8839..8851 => -0.66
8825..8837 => -0.19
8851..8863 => -0.76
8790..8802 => -0.73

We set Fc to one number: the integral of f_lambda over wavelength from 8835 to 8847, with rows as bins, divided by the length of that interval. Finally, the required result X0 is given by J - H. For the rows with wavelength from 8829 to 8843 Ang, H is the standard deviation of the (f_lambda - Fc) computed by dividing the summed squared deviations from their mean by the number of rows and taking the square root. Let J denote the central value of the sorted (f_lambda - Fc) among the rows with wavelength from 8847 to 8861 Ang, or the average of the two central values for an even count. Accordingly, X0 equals -0.12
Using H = 0.14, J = 0.02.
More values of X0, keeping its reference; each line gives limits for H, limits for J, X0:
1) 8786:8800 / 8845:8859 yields -0.20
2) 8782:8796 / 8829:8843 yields -0.17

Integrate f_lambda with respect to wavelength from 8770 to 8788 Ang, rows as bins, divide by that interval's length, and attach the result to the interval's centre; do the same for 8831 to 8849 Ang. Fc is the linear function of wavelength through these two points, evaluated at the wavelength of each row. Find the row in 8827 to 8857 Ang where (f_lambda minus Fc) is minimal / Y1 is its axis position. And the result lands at 8827.64 Ang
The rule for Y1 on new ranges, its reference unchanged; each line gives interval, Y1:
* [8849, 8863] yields 8852.06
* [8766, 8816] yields 8787.08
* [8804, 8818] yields 8811.39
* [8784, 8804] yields 8787.08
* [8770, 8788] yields 8787.08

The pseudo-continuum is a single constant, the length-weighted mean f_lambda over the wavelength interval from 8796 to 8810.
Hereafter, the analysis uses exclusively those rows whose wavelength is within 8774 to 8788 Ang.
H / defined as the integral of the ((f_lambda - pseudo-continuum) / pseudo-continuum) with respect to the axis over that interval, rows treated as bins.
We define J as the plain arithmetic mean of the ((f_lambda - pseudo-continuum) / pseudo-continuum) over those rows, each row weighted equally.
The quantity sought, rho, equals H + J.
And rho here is -1.0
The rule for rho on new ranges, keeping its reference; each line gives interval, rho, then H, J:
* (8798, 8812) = -0.5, -0.5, -0.04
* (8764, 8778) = -1.2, -1.2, -0.08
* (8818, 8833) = 1.4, 1.3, 0.09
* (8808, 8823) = -0.4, -0.4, -0.03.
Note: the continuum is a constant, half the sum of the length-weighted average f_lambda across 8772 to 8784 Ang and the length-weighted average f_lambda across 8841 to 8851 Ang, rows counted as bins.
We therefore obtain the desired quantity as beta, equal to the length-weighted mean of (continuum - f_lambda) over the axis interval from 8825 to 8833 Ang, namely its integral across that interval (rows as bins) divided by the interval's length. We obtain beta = -0.128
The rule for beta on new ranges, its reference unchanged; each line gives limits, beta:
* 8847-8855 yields -0.035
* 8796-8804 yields -0.017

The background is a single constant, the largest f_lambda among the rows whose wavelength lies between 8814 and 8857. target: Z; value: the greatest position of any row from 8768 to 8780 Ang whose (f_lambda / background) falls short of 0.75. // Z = 8778.99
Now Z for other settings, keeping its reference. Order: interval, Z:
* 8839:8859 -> 8858.18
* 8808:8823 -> 8821.54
